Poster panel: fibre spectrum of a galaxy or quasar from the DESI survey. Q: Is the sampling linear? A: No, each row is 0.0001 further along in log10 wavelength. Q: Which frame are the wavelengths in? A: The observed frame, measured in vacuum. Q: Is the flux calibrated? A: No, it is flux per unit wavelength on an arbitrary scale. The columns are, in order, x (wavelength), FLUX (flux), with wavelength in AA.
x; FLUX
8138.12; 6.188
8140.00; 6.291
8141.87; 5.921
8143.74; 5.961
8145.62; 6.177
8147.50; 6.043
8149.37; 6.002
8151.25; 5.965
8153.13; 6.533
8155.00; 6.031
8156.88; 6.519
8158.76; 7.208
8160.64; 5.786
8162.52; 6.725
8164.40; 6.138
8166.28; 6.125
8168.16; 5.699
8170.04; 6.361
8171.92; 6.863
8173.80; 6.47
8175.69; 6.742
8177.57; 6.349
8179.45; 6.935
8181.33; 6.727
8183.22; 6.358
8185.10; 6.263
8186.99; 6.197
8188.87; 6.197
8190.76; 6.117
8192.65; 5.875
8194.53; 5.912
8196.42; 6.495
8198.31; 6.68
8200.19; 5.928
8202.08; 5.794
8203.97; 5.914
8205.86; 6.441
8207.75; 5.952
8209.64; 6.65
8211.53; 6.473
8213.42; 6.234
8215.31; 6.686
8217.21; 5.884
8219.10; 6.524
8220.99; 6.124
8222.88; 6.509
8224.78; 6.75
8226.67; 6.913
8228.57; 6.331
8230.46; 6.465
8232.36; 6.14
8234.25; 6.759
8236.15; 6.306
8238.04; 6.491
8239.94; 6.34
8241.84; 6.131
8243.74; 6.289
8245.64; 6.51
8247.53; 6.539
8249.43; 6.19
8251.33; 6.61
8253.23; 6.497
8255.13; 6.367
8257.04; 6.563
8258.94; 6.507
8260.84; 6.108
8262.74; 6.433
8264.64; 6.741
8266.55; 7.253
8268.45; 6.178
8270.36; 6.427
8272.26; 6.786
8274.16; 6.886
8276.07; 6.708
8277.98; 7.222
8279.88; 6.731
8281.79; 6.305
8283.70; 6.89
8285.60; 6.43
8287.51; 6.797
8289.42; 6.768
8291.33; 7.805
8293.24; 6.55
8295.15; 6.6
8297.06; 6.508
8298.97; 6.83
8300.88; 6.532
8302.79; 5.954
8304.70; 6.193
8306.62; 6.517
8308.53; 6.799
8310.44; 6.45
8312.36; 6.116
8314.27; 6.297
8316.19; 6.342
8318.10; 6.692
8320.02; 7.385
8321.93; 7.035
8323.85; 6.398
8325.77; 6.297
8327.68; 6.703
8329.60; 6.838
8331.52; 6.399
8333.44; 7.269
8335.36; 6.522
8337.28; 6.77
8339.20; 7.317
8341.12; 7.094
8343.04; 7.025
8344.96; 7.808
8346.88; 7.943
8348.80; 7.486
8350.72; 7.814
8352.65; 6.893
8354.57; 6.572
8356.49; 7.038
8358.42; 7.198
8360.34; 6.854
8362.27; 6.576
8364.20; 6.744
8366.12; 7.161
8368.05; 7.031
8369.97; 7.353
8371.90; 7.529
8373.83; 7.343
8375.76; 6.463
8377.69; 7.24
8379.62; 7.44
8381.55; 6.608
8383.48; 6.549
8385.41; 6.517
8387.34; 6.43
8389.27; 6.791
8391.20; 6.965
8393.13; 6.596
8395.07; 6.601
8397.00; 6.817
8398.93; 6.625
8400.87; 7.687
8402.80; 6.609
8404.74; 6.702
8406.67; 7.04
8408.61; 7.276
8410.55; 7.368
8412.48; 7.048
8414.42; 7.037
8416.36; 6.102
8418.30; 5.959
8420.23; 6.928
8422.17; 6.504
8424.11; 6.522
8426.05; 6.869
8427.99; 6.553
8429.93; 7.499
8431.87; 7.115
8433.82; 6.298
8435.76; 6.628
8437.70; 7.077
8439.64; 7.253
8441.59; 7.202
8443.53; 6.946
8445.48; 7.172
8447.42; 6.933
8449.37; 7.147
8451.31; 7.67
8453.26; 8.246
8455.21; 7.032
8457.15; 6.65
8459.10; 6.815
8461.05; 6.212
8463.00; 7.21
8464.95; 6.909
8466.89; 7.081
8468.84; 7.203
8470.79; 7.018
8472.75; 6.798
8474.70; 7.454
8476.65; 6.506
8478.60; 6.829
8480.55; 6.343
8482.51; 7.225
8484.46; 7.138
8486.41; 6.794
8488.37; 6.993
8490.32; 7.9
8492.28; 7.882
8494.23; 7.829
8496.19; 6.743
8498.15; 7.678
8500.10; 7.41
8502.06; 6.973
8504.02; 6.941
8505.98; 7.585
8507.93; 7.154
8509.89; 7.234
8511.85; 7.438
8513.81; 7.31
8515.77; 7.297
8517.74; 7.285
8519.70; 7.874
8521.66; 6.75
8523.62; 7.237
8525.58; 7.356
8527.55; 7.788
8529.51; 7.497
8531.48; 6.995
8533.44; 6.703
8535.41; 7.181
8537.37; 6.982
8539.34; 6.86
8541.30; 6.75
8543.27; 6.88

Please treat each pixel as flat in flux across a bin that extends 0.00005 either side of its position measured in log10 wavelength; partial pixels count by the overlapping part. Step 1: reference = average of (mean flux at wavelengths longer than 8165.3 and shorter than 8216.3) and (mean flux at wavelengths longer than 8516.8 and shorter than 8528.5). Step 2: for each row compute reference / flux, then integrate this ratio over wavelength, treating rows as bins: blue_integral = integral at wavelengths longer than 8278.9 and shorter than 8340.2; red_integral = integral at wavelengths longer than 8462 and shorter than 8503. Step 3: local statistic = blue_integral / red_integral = 1.6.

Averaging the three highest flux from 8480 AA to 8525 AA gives 7.89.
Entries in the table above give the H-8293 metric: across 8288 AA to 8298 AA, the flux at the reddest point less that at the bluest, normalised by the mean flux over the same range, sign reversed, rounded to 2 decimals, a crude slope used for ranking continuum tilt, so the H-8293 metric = 0.04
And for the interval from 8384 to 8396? -0.01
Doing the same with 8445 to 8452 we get -0.07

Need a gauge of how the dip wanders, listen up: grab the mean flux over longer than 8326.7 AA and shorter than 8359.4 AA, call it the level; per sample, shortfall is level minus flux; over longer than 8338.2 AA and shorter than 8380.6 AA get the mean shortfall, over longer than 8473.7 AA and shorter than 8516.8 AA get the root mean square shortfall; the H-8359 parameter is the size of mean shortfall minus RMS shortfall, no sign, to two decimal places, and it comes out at 0.51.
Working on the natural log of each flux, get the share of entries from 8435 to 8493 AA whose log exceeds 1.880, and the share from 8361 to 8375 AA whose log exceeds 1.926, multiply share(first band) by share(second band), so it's 0.64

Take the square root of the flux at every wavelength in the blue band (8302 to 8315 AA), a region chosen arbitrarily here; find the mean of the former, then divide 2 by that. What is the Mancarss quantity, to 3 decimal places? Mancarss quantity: 0.795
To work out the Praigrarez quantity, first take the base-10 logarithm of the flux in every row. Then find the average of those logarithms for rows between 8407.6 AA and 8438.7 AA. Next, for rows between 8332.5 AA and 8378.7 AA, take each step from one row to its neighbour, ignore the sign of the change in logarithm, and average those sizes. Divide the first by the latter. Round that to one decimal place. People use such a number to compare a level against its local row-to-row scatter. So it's 34.4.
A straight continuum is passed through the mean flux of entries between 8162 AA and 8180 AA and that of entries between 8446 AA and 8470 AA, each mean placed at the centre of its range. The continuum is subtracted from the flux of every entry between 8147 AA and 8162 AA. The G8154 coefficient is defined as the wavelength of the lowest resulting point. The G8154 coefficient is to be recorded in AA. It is 8160.64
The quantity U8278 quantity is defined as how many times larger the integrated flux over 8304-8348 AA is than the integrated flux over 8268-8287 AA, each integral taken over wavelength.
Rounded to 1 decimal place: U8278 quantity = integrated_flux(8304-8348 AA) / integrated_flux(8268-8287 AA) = 2.4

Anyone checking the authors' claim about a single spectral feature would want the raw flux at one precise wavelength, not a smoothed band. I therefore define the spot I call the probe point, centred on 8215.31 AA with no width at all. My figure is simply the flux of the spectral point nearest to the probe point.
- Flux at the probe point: 6.686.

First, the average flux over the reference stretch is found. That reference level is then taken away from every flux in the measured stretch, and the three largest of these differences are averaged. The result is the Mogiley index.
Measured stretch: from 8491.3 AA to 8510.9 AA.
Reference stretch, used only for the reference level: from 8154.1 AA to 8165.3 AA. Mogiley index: 1.4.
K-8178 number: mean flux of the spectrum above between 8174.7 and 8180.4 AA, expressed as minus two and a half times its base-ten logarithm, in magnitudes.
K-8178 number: -2.06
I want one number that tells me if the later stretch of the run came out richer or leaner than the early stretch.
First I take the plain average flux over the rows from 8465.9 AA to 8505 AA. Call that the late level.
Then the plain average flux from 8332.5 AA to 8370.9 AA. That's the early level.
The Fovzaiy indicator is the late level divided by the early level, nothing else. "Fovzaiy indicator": 1.00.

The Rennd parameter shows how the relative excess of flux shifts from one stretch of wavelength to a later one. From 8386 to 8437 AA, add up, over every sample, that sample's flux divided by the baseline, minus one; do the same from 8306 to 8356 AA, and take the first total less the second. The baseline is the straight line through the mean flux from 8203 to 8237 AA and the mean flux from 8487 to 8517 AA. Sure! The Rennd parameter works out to -1.3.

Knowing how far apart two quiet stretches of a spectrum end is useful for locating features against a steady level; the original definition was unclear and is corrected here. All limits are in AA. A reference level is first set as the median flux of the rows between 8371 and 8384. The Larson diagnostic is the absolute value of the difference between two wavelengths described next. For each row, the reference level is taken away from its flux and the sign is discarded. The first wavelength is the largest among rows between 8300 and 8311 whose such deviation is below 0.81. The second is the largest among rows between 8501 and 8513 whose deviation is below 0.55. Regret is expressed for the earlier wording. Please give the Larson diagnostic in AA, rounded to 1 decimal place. 201.4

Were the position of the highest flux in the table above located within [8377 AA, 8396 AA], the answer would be 8379.62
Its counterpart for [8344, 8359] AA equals 8346.88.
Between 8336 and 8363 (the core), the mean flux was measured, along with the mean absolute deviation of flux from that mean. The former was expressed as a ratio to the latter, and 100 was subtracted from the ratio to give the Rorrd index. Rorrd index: -80.3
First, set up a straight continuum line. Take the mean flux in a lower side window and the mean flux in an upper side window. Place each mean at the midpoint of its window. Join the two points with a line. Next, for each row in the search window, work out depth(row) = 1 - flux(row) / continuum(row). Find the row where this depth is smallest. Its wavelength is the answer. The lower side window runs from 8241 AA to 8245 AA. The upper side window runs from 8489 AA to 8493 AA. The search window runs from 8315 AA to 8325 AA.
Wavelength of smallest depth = 8320.02 AA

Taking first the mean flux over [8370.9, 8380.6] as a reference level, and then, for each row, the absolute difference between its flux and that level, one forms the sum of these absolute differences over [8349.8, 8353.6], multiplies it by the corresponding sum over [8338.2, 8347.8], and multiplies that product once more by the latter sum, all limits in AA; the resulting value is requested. 2.8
